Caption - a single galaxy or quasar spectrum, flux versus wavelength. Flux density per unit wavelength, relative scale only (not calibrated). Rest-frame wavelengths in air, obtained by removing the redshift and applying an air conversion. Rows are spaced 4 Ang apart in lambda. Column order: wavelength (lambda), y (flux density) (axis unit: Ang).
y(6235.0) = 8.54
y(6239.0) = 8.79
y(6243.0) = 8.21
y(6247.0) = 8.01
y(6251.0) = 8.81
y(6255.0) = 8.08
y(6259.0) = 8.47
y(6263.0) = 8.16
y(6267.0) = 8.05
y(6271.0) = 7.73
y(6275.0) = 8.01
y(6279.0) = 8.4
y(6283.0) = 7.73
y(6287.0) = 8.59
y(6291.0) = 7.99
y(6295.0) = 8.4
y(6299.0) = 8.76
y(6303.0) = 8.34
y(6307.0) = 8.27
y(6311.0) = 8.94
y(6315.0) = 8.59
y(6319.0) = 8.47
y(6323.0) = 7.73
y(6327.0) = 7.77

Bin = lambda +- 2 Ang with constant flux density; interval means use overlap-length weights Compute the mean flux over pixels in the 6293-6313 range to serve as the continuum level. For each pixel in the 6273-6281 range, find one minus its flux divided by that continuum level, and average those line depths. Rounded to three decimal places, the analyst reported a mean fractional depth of 0.039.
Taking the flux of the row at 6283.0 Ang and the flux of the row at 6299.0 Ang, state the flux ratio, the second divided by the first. 1.13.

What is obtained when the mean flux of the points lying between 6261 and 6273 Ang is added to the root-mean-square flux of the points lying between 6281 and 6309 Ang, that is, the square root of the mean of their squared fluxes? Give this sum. 16.3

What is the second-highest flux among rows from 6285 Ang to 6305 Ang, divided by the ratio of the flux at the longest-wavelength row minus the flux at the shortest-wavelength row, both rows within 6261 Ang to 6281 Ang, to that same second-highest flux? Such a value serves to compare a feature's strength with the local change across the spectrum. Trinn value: 307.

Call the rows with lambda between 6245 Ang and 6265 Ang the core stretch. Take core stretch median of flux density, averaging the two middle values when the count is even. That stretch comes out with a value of 8.16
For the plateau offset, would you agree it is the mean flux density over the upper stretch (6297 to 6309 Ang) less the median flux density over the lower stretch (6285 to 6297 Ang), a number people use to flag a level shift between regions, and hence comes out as 0.06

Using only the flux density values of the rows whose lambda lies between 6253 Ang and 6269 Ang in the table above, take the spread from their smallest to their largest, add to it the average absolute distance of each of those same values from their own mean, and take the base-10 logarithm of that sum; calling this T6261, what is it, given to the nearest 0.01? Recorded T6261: -0.25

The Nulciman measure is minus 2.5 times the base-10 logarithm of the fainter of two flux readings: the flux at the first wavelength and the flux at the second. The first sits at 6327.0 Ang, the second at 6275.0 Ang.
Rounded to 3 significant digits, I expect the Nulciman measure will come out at -2.23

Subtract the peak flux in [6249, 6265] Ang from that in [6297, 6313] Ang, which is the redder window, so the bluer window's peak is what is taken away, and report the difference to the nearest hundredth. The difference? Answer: 0.13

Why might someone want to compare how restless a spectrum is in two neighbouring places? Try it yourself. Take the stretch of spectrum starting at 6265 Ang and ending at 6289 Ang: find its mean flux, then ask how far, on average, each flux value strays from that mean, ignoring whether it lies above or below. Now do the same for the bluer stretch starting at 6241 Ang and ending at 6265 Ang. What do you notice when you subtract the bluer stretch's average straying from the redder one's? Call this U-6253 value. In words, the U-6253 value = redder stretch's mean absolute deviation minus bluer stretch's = 0.04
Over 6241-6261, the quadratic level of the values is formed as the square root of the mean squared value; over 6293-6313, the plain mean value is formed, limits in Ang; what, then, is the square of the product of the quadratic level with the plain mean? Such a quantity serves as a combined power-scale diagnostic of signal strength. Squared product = 5052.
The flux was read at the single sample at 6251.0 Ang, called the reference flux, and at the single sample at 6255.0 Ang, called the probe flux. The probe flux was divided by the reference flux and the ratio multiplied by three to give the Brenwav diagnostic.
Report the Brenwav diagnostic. 2.75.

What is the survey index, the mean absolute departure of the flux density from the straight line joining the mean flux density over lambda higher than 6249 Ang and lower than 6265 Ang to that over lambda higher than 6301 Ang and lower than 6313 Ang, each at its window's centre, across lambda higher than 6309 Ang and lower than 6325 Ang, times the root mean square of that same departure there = 0.16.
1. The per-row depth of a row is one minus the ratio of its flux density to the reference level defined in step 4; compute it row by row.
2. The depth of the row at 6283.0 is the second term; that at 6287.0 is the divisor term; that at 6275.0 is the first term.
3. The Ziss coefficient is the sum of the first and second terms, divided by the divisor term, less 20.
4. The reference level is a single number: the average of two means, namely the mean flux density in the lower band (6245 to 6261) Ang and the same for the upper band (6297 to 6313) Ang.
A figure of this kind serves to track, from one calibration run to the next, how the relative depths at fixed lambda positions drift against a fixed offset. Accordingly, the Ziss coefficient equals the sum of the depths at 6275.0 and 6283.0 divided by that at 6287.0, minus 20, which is -29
